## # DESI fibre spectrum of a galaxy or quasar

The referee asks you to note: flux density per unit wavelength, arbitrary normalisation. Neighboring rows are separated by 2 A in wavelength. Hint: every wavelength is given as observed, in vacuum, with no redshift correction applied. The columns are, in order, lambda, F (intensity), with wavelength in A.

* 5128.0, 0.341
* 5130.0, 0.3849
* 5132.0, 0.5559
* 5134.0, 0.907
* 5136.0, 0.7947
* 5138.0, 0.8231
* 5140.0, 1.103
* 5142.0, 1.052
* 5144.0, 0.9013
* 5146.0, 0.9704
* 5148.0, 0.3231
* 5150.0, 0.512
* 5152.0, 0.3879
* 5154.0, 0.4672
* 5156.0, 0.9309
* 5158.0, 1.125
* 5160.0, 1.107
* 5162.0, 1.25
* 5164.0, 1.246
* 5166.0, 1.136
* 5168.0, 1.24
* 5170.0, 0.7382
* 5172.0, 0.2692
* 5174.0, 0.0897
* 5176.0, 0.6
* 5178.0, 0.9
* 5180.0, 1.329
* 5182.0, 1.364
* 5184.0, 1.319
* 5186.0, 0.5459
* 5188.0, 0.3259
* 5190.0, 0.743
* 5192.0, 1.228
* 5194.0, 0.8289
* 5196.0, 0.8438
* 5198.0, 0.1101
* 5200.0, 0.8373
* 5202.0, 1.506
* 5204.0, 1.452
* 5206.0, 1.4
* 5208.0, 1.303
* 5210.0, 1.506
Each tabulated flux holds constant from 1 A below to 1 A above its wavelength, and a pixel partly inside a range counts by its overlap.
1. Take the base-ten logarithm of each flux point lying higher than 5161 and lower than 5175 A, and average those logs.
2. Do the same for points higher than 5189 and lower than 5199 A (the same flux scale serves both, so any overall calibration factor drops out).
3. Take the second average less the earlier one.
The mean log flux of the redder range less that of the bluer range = 0.0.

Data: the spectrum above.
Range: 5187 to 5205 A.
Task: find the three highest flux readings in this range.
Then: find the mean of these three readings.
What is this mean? 1.4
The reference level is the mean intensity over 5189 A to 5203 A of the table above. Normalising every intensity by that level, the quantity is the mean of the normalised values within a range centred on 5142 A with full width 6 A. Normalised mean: 1.17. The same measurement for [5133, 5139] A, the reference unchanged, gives 0.97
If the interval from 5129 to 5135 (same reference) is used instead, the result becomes 0.71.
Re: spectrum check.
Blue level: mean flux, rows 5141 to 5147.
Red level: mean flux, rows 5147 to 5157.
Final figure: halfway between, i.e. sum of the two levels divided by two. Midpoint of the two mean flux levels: 0.75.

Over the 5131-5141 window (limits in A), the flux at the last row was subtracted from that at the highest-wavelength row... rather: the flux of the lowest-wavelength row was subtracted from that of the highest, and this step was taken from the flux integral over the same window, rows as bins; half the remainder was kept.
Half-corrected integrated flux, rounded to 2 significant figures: 3.9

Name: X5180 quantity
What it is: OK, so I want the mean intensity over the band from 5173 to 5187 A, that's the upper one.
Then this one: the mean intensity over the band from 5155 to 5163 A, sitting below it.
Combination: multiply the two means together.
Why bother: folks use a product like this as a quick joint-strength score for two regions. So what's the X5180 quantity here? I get 1.0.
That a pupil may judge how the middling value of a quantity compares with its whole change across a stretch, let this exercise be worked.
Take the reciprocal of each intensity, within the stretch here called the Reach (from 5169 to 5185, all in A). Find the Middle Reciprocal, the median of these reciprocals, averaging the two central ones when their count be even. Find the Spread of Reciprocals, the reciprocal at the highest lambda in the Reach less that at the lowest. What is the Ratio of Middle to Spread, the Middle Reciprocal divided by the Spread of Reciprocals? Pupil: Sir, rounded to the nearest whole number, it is -2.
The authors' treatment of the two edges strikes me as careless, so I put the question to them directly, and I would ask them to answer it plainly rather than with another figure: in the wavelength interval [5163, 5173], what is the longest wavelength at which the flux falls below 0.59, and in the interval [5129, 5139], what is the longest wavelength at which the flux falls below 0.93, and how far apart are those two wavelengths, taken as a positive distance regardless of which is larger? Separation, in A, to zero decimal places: 34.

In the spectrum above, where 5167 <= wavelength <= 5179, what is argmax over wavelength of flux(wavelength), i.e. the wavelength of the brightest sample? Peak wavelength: 5168.0 A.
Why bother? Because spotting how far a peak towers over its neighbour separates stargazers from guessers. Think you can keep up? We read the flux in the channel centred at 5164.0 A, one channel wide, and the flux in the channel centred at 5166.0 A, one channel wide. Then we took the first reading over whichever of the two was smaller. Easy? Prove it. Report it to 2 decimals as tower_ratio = 1.10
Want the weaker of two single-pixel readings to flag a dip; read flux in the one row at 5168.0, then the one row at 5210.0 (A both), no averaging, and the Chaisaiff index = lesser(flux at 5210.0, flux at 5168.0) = 1.2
